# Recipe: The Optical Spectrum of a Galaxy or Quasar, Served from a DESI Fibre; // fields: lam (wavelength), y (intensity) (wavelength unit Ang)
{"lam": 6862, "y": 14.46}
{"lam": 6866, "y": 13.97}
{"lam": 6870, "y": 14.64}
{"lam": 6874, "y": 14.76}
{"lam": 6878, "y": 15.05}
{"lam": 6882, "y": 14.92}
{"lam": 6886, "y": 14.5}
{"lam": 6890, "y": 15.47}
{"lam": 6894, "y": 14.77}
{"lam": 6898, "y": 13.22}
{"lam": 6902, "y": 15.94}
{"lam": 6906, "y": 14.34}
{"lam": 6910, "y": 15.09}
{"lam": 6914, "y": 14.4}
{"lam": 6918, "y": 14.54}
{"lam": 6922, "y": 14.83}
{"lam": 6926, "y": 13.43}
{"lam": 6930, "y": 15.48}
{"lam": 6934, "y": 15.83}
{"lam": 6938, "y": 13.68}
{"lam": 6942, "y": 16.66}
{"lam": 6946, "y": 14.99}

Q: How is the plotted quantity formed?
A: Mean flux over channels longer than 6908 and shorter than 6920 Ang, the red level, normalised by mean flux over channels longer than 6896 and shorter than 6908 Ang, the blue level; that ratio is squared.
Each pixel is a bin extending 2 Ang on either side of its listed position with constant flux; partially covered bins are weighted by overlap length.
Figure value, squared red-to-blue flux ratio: 1.02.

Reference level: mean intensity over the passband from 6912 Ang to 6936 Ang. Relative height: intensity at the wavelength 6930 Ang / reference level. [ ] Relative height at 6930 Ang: 1.05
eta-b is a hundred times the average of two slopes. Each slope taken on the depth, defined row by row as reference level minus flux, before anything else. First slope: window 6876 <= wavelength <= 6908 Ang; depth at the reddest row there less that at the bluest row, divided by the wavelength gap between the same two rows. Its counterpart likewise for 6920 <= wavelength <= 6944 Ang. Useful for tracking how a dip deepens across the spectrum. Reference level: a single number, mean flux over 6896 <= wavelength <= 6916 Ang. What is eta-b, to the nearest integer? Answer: -3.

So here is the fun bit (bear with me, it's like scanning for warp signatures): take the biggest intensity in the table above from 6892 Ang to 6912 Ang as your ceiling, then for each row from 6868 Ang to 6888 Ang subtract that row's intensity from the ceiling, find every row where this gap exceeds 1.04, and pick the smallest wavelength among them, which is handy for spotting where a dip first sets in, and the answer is 6870 Ang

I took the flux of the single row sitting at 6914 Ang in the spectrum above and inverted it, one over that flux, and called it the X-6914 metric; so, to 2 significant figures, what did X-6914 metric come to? 0.069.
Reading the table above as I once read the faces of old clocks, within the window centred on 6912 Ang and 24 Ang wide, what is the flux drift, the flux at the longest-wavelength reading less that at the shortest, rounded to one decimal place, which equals -1.1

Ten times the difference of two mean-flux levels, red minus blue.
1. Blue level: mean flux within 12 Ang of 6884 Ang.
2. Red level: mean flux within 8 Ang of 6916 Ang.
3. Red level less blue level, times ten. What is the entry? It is -2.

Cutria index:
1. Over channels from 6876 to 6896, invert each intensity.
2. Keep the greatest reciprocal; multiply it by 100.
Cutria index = 6.90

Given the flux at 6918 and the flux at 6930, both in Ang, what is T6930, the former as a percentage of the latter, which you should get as 94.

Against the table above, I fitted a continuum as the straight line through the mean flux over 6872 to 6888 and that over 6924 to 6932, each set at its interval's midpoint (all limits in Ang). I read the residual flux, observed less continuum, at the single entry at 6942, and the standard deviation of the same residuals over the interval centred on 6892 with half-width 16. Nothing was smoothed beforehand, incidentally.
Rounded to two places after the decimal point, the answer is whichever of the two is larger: 2.31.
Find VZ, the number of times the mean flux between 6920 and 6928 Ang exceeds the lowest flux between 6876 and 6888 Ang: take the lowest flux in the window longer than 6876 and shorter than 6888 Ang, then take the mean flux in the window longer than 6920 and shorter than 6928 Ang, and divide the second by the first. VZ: 0.97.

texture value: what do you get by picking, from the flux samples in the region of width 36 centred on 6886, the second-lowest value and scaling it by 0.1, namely 1.45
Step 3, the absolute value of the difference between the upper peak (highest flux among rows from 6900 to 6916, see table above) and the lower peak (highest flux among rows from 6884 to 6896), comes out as 0.47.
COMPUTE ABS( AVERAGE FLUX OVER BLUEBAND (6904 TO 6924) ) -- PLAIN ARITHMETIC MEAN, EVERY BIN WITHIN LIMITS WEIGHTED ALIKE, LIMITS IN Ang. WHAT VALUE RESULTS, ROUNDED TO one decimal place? 14.6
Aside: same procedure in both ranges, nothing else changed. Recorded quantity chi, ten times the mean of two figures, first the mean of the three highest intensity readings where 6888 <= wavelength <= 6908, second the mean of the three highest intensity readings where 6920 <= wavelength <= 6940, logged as 154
